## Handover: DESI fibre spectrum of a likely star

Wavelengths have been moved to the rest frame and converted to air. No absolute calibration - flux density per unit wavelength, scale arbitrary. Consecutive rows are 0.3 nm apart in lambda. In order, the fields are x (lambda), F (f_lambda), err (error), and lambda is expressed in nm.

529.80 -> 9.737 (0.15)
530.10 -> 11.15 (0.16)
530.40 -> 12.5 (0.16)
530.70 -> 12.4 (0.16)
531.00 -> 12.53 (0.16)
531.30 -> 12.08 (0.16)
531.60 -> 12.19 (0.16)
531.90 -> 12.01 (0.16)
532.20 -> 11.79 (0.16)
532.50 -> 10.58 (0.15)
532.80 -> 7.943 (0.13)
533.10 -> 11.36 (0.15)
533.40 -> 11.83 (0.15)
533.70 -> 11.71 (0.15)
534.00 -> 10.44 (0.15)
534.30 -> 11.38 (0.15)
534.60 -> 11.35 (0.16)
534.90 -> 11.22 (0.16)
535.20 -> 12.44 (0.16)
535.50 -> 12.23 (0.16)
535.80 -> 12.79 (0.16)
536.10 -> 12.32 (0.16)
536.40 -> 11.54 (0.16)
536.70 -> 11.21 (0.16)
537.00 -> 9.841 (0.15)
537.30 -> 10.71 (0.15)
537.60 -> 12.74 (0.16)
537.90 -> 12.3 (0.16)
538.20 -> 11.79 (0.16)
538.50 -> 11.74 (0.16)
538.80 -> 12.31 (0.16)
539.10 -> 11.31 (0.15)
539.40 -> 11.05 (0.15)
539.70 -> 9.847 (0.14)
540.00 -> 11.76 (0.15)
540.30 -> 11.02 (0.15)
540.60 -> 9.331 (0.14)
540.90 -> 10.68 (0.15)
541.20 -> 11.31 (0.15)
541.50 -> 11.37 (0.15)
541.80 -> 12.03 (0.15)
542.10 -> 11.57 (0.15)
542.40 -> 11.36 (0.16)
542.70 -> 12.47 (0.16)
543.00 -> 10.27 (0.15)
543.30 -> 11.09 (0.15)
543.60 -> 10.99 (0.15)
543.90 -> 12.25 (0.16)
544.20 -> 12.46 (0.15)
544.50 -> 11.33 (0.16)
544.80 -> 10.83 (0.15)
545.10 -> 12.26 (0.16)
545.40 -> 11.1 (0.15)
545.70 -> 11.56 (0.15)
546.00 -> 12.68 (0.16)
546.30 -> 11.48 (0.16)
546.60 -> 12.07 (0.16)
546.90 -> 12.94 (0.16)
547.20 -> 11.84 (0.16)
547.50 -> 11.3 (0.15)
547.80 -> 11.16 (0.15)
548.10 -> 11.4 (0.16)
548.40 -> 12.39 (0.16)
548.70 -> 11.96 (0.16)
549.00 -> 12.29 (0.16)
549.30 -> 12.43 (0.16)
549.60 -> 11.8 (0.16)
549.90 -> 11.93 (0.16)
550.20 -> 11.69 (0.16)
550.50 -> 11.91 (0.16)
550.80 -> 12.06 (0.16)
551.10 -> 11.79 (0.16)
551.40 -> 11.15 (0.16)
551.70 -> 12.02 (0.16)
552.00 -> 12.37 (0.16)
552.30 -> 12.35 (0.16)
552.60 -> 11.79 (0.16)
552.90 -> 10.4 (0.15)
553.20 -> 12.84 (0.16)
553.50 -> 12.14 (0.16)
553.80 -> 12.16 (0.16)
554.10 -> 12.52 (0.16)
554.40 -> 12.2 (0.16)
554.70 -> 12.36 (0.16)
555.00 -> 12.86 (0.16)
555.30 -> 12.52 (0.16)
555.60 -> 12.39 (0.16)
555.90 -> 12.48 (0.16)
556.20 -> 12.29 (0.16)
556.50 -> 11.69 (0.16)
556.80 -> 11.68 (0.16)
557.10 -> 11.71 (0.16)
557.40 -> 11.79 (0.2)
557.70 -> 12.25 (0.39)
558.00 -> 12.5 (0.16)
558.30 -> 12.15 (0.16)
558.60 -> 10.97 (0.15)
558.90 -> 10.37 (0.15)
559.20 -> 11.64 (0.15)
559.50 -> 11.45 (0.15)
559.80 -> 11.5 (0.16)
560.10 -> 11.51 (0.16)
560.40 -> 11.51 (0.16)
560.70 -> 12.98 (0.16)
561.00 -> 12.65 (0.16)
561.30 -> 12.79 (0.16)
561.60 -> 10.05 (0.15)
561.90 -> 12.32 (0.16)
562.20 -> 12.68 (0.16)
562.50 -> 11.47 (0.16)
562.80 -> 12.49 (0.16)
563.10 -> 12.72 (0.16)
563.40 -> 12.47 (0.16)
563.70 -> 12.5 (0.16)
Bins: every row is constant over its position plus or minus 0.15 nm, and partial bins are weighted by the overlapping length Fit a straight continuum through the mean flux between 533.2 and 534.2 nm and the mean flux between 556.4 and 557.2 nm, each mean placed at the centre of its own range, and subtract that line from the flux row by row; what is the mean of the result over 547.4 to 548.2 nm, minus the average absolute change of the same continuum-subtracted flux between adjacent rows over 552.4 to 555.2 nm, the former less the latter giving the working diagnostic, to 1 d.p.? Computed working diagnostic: -1.0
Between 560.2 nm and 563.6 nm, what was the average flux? 12.2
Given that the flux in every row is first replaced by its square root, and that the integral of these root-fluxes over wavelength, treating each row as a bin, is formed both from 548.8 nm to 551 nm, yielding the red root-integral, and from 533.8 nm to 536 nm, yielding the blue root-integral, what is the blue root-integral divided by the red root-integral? 0.99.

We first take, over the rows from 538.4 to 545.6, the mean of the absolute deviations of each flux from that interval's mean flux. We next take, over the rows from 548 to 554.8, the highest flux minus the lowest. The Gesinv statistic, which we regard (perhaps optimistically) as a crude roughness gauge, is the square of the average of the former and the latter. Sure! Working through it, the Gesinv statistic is 2.3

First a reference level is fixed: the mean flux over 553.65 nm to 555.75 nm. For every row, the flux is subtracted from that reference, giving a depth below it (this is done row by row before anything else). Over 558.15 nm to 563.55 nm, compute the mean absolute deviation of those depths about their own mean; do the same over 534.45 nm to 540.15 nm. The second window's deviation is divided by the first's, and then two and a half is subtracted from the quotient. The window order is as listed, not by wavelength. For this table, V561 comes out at -1.6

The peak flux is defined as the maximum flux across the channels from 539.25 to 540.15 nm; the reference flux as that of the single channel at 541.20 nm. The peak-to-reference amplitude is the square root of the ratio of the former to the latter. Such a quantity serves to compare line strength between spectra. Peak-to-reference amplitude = 1.020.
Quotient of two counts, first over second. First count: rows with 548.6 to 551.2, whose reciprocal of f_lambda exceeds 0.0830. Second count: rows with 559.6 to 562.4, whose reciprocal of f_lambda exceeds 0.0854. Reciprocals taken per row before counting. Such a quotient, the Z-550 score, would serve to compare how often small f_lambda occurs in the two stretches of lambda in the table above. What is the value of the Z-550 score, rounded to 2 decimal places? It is 1.50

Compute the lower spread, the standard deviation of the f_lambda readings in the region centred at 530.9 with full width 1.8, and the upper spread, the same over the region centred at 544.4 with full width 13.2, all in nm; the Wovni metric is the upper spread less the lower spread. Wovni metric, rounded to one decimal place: 0.2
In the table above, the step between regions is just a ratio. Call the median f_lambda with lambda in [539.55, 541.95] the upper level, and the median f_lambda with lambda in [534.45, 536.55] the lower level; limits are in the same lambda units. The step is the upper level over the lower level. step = 0.91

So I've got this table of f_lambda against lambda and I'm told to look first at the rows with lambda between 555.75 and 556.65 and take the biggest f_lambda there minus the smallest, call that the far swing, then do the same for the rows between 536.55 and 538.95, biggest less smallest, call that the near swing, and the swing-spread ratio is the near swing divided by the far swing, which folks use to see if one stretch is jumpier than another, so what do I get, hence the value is 3.7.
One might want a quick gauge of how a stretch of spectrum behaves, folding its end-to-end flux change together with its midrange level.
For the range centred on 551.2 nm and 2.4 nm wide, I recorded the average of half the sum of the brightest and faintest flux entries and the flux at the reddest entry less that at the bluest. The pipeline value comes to 6.21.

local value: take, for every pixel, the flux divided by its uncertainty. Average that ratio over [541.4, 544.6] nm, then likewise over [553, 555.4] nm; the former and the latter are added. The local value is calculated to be 153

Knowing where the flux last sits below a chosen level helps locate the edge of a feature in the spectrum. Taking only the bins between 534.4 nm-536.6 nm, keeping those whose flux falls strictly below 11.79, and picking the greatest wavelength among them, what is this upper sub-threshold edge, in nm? 536.40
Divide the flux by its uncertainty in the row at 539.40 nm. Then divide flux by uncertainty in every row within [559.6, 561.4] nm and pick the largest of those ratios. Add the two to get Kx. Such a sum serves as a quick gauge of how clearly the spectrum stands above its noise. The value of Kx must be 155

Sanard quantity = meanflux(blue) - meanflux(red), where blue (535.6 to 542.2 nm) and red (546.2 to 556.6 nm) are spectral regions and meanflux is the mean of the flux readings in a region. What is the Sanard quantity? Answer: -0.64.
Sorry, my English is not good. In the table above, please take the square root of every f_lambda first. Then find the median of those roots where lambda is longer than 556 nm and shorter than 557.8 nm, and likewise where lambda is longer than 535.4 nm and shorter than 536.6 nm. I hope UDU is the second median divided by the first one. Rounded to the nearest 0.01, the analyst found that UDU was 1.02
